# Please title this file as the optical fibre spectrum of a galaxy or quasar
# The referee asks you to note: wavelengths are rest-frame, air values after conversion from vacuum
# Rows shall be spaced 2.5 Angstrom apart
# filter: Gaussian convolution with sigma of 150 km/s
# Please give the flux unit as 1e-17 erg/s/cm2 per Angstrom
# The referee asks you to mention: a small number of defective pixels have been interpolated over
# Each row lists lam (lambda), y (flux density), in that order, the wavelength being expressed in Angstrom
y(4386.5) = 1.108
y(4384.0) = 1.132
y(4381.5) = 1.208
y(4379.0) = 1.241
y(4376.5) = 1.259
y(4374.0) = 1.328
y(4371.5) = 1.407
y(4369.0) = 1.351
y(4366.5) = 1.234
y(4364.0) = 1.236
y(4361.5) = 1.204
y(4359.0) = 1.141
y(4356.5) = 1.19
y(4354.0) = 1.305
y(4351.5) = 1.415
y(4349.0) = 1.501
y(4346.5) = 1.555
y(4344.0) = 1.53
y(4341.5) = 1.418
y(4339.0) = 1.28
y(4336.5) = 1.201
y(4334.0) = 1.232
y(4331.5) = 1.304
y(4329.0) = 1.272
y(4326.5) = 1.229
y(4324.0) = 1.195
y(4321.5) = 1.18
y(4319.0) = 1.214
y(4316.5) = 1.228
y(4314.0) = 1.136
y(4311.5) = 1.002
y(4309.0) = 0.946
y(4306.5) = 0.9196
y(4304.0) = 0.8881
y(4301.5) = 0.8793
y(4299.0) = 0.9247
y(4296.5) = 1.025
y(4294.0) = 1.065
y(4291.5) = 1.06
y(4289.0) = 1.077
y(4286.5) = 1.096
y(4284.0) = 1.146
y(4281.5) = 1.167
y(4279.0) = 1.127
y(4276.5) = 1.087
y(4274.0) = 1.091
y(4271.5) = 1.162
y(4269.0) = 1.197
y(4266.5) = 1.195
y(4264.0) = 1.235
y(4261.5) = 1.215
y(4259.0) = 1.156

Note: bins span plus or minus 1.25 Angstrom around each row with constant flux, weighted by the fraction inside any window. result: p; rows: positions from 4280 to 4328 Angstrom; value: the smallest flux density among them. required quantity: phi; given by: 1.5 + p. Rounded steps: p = 0.8793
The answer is 2.38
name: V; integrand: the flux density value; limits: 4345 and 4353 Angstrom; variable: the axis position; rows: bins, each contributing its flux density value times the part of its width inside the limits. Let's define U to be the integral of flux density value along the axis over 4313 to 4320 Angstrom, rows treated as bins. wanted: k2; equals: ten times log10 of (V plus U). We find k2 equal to 13.1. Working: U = 8.4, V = 11.9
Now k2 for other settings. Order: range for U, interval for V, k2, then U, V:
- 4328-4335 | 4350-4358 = 12.9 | 8.9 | 10.4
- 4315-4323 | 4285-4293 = 12.6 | 9.6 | 8.6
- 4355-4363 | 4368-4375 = 12.8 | 9.5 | 9.5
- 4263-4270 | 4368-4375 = 12.6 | 8.5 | 9.5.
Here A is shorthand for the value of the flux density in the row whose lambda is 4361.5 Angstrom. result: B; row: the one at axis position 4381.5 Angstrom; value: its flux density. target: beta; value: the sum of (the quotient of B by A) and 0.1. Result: 1.10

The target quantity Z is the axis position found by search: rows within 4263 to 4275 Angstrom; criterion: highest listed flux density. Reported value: 4264.0 Angstrom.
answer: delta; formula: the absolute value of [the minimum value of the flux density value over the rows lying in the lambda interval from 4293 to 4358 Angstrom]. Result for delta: 0.88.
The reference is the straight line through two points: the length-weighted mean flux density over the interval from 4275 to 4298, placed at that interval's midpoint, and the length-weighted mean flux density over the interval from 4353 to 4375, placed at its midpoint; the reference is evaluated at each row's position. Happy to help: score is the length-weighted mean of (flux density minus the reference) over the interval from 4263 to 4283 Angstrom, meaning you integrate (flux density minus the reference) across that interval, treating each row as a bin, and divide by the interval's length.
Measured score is 0.09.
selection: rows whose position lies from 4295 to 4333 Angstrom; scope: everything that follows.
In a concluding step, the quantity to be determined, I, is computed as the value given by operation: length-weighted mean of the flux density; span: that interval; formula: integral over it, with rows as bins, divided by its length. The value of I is 1.09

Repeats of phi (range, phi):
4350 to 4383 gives 2.64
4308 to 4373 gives 2.45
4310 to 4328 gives 2.50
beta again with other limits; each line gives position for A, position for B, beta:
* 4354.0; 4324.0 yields 1.02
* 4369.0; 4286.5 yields 0.91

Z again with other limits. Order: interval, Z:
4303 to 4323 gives 4316.5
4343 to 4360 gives 4346.5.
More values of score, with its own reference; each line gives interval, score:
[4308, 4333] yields 0.01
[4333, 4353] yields 0.17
